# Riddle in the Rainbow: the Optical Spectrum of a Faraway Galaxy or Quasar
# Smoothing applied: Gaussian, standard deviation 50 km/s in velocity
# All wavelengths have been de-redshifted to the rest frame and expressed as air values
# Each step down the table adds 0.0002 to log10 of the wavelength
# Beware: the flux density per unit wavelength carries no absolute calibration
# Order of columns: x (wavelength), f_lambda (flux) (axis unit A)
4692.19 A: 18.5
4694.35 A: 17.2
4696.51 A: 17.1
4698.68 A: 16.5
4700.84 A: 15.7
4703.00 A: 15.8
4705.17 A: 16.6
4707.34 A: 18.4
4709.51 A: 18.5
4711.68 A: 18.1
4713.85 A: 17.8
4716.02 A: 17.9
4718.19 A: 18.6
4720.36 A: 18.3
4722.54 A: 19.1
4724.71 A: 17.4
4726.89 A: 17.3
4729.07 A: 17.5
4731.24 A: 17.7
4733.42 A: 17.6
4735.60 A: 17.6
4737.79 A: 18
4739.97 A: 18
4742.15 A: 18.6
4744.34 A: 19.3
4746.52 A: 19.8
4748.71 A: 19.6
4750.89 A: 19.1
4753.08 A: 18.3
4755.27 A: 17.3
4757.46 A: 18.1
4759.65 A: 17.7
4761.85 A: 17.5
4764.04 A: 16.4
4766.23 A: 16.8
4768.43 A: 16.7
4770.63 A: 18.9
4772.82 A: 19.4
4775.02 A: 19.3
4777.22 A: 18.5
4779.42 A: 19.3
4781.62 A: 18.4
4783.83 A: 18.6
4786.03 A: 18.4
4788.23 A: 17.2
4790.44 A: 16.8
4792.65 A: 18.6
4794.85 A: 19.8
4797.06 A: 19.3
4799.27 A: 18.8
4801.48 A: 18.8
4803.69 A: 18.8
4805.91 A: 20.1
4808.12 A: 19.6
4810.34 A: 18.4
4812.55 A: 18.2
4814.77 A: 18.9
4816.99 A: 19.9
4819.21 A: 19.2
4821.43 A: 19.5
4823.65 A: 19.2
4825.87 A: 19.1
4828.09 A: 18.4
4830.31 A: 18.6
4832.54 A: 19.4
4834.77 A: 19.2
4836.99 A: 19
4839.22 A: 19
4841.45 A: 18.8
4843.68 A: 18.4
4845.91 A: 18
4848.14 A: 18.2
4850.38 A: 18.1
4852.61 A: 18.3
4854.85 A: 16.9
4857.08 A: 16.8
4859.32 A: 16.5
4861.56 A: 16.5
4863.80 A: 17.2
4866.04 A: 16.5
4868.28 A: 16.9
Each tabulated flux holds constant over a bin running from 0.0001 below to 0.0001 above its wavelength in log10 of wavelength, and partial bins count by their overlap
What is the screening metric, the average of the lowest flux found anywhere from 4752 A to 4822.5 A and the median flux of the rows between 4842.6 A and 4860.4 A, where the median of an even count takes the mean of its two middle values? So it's 17.2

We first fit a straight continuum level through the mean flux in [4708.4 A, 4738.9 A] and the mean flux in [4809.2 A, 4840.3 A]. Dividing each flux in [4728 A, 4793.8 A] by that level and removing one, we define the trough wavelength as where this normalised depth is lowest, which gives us 4764.04 A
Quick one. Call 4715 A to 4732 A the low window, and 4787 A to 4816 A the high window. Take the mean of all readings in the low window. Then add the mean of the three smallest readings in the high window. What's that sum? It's 35.4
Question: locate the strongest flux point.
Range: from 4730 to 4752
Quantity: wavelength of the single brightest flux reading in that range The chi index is 4746.52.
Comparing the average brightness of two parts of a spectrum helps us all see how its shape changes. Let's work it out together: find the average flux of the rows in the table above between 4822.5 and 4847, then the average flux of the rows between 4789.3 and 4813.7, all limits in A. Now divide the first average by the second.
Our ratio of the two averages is 1.000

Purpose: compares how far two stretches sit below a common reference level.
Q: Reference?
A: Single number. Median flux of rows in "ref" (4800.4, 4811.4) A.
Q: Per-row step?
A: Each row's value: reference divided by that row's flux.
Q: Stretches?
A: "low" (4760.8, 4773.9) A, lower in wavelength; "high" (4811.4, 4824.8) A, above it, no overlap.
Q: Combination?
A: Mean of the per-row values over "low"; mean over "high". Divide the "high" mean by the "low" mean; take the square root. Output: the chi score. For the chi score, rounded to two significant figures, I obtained 0.96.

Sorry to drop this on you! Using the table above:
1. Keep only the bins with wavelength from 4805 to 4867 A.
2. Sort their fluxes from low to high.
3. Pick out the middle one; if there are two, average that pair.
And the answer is 18.5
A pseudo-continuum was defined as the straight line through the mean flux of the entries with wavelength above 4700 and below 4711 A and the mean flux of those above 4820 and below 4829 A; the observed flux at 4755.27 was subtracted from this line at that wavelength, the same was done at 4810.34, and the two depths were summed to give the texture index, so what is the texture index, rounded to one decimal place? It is 1.0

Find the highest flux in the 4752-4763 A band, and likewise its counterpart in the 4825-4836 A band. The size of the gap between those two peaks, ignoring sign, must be 1.10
